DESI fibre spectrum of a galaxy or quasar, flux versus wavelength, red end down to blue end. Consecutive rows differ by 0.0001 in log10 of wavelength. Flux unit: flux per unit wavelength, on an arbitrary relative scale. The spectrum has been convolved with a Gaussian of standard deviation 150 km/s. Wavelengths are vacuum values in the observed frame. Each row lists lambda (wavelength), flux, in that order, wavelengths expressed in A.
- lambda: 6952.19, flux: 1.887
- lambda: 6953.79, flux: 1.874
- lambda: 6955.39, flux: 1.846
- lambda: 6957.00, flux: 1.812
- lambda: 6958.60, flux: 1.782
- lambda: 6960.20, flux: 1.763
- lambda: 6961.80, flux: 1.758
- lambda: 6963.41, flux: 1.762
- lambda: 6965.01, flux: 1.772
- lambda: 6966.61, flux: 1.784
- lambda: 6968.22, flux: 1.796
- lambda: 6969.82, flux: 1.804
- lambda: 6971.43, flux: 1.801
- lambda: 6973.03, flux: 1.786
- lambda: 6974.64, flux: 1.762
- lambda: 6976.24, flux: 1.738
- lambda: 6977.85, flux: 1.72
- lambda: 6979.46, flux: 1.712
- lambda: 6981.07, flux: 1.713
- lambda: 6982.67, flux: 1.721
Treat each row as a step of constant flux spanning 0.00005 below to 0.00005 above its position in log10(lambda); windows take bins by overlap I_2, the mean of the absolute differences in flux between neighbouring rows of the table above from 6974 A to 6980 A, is 0.017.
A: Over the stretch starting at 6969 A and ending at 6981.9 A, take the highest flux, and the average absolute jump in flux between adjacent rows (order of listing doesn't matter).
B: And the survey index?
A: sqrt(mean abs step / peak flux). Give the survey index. 0.086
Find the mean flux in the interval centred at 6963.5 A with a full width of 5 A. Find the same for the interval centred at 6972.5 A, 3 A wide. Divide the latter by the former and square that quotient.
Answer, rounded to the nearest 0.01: 1.03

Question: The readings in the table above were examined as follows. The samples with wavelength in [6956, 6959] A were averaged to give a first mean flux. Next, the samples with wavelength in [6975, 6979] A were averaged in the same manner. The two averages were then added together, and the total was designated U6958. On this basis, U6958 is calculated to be 3.53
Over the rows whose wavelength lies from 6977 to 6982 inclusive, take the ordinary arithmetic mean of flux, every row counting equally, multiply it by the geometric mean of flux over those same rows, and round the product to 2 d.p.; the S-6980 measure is 2.94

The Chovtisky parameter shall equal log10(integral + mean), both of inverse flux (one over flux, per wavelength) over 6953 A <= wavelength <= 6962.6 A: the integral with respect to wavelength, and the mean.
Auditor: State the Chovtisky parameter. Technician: 0.769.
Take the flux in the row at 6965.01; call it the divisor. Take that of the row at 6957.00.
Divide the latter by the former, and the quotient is 1.02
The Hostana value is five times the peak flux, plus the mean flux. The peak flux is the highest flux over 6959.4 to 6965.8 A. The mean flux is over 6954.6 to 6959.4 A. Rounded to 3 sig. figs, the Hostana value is 10.7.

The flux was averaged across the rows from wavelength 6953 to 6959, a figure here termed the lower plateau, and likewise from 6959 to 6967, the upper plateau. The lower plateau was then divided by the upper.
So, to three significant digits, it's 1.03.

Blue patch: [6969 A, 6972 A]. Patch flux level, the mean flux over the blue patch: 1.80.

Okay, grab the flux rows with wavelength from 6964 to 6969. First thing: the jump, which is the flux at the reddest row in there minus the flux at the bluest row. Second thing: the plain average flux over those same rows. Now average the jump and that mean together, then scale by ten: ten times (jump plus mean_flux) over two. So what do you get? 9.04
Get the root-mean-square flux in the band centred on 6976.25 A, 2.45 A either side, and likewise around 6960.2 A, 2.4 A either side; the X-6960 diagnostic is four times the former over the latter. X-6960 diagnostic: 3.94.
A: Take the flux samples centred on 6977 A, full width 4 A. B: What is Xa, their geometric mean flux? 1.73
